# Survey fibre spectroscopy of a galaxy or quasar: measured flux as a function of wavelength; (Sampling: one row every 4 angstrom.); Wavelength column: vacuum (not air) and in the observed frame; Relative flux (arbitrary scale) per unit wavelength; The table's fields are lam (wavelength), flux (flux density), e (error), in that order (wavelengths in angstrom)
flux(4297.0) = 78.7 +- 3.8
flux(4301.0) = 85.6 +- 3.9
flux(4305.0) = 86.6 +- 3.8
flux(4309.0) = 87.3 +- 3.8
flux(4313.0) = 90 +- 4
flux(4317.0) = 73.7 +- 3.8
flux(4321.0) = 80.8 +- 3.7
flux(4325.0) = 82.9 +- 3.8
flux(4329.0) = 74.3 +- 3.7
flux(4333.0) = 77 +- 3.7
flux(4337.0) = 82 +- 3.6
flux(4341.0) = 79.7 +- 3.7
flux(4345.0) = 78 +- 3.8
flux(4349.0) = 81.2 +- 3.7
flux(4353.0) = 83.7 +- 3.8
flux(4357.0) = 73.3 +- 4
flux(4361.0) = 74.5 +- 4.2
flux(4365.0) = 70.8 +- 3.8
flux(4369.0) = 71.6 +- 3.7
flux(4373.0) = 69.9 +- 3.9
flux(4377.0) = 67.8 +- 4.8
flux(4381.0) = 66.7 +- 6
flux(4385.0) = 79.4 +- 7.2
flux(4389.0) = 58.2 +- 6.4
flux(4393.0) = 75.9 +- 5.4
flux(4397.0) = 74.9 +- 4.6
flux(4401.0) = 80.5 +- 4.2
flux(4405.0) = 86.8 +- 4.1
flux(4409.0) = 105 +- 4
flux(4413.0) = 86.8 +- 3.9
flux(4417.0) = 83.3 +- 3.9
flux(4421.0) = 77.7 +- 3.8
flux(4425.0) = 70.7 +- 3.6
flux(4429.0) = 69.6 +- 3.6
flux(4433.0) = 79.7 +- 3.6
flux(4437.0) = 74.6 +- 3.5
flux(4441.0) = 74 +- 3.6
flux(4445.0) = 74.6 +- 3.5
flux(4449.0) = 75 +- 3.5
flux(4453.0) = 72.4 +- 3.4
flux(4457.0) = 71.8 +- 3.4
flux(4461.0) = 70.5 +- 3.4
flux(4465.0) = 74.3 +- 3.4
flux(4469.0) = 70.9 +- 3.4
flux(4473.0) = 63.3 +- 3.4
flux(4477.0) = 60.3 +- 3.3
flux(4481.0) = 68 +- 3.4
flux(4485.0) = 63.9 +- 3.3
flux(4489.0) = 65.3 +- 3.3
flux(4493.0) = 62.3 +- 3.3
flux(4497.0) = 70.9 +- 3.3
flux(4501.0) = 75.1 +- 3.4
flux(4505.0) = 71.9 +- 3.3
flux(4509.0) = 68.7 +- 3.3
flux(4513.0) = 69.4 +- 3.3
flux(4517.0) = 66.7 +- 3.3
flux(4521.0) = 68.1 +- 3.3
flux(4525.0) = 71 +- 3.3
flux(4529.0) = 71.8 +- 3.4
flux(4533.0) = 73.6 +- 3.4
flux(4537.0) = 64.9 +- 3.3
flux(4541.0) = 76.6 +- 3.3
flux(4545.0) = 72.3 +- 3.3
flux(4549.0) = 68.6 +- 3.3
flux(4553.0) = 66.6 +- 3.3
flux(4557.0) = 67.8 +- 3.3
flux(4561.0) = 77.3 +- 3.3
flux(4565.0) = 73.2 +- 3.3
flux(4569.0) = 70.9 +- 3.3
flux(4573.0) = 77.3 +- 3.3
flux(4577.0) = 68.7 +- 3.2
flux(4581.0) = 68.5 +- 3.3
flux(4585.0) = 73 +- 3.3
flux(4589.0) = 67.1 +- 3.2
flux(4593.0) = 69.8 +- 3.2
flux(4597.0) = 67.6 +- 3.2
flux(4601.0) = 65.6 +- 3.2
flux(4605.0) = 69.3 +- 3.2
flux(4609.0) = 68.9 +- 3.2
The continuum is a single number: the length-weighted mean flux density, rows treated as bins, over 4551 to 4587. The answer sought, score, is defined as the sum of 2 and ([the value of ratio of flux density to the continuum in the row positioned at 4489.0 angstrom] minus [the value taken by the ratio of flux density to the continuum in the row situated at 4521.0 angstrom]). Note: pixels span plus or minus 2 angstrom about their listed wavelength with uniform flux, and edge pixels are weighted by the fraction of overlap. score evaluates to 1.96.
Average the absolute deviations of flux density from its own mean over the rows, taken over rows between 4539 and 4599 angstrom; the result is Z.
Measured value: 3.1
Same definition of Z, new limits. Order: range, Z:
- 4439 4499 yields 4.3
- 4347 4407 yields 5.6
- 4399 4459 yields 6.5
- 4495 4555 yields 2.7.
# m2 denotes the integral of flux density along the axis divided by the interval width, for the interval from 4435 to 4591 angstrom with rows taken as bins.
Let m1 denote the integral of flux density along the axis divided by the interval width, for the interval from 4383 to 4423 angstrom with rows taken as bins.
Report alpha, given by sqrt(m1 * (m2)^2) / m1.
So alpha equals 7.82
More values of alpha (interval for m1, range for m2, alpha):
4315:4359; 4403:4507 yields 8.31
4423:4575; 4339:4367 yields 9.20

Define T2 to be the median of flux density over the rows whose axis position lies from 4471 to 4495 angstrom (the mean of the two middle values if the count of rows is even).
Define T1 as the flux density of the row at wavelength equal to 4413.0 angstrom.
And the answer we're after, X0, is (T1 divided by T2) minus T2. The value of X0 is -62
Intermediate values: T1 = 86.8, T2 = 64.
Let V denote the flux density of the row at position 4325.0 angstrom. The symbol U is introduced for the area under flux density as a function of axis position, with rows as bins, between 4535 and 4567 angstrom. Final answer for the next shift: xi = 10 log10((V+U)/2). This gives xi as 30.7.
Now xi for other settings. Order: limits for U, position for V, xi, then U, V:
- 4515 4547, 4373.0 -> 30.7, 2260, 69.9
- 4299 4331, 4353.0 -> 31.3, 2645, 83.7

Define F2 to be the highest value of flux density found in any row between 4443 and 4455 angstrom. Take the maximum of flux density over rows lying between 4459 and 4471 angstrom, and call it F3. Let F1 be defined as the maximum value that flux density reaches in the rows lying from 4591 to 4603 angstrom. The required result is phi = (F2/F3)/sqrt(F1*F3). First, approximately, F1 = 69.8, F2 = 75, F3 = 74.3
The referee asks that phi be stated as 0.0140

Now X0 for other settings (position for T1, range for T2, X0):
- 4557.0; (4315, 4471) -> -74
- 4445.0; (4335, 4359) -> -80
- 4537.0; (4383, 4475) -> -74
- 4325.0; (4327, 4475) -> -73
